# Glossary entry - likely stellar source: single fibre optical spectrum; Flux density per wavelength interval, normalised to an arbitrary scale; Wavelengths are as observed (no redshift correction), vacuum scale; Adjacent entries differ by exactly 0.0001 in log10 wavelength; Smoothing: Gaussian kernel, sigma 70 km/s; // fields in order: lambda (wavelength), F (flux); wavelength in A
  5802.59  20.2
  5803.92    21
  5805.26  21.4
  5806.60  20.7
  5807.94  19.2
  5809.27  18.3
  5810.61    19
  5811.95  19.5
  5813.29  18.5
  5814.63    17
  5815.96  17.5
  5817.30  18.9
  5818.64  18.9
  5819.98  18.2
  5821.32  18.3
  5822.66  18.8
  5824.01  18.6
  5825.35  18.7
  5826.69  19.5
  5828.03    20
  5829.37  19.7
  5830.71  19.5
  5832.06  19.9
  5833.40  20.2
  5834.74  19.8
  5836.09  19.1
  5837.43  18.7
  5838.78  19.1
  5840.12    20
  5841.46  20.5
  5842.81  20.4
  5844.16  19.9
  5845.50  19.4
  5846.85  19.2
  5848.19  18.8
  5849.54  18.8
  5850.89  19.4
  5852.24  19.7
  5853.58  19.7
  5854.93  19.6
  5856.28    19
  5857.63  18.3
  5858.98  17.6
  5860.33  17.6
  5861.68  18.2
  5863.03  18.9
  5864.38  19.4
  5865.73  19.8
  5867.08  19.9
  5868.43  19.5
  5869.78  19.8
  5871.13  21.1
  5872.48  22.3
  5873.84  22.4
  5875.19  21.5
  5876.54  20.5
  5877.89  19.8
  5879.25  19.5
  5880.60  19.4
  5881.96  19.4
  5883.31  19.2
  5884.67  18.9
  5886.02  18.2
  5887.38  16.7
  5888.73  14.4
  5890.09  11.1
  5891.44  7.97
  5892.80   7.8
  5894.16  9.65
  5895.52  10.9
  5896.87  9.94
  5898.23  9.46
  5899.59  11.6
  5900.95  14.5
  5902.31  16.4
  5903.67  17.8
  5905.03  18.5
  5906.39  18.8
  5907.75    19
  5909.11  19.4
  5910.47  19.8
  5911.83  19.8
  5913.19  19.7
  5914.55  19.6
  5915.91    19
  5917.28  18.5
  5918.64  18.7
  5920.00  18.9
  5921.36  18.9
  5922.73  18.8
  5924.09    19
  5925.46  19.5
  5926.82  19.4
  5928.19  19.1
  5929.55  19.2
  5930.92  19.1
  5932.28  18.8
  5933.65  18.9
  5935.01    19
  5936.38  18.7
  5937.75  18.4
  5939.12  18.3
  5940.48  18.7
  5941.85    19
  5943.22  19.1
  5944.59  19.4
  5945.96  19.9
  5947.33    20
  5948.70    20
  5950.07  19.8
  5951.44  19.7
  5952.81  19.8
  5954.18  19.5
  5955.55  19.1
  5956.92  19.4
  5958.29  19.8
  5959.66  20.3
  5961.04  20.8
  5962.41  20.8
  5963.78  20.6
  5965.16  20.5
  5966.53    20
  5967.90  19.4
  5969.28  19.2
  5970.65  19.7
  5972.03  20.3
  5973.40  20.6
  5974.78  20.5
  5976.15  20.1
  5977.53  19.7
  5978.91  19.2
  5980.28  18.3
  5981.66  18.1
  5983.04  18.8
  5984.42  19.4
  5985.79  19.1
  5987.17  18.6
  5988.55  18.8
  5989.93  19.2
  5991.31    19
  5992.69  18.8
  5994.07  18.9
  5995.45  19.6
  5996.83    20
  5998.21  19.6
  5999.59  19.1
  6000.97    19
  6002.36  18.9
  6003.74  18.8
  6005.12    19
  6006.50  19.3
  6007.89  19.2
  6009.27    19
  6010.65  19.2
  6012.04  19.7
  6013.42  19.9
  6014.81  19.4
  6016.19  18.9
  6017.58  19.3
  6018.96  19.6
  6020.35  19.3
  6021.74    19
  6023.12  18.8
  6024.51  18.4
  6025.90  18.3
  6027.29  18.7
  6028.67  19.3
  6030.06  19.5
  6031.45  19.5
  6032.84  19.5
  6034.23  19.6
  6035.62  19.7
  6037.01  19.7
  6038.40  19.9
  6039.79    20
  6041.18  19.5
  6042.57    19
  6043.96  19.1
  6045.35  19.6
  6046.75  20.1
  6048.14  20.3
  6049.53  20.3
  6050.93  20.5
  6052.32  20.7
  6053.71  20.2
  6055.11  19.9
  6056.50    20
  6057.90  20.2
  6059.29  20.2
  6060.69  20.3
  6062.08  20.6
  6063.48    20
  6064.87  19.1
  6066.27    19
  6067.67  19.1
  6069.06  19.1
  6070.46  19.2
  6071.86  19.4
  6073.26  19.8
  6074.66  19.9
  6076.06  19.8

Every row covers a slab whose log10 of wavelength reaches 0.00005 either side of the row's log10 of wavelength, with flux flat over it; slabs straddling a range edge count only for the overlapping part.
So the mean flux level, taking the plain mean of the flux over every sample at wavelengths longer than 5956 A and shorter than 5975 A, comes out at 20.1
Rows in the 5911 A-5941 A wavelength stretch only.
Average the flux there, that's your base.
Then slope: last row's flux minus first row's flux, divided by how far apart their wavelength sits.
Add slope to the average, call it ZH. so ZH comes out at 19.0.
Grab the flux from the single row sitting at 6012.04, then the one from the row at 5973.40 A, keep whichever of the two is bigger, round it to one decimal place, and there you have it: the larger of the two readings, 20.6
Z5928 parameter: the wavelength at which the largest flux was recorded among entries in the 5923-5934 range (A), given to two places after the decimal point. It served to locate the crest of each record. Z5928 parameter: 5925.46 A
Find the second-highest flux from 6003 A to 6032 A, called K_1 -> 19.7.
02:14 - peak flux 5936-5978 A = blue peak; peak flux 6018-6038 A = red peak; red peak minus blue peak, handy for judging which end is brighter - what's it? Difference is -1.1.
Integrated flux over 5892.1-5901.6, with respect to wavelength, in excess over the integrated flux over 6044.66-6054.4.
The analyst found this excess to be -97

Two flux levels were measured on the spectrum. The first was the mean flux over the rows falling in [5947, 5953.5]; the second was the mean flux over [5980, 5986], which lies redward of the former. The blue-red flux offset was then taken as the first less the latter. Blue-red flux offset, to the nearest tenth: 1.1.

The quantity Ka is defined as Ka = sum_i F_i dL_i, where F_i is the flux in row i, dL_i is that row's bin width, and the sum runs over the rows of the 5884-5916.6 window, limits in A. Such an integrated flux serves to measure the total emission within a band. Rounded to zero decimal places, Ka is 501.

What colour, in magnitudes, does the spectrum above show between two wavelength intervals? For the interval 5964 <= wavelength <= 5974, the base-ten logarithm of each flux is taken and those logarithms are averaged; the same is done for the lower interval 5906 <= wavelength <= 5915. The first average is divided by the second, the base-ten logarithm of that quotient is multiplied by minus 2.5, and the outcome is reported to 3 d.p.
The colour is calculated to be -0.009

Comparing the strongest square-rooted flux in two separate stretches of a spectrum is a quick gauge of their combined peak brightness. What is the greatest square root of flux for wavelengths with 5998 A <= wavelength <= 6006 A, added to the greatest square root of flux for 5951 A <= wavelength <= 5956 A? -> 8.88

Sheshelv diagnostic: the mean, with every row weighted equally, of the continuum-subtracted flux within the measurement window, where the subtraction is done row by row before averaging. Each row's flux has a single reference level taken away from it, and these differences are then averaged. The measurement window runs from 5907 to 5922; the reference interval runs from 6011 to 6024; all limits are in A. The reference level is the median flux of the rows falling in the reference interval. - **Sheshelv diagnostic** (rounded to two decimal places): -0.09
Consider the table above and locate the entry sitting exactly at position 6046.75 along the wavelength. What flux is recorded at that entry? 20.1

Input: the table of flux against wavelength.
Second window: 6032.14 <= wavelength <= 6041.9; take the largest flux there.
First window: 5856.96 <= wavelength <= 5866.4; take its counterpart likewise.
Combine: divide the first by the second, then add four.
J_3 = 4.99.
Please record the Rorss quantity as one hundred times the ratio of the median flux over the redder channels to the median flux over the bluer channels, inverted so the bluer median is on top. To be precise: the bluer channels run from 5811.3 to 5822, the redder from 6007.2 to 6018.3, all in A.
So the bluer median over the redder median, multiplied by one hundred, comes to 96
